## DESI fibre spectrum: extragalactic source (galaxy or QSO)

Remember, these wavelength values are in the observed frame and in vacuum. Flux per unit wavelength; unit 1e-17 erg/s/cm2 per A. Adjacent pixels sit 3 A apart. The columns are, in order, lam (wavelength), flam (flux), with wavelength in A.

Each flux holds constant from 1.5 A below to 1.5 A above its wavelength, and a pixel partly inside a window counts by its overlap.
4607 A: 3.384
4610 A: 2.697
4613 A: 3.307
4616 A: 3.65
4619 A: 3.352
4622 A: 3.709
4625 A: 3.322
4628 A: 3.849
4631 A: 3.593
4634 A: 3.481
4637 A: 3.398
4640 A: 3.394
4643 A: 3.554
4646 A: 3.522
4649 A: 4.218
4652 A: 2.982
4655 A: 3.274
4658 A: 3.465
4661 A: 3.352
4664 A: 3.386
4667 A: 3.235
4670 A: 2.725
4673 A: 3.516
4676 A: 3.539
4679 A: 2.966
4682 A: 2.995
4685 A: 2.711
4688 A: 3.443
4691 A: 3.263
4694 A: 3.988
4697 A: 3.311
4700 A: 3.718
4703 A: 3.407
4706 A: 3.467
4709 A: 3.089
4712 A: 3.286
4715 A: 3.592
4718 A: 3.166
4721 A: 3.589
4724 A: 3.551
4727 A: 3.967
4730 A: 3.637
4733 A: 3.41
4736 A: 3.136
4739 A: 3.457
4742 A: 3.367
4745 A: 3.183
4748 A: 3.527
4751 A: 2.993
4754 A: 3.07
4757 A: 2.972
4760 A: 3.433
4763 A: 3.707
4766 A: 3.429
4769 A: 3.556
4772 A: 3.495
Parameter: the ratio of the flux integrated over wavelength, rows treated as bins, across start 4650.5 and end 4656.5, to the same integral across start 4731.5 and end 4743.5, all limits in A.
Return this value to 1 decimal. 0.5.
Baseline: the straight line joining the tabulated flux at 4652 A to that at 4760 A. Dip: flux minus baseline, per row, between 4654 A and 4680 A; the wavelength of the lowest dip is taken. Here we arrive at 4670 A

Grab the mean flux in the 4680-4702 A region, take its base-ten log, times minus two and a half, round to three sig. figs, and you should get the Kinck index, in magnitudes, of -1.31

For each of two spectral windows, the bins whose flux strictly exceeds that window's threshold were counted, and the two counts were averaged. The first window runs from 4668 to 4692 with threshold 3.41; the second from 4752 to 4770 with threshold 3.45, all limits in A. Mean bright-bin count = 2.5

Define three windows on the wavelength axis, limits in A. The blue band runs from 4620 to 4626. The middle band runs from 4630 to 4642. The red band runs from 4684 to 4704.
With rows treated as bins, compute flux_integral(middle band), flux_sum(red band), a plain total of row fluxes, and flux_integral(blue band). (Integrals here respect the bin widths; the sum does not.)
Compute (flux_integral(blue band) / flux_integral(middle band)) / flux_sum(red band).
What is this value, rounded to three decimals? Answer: 0.021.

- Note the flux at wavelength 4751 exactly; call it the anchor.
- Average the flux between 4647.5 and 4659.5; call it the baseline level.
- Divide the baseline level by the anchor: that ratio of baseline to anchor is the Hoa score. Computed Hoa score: 1.16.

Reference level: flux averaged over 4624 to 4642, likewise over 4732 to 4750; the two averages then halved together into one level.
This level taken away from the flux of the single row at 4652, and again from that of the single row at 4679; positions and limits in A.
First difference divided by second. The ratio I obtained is 1.0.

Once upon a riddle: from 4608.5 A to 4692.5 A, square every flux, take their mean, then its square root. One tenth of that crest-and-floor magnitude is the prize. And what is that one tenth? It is 0.337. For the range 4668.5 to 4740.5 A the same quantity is 0.339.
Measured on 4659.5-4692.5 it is 0.321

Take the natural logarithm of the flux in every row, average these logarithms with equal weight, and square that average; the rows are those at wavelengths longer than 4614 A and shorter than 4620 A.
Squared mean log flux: 1.57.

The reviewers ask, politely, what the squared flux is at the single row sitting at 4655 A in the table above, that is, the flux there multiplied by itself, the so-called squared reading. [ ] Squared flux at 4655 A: 10.7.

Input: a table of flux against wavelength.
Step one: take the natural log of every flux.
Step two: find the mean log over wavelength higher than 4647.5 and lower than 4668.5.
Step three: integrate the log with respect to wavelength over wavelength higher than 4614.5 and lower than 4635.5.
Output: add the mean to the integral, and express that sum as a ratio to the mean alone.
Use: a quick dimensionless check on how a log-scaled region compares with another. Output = 22.8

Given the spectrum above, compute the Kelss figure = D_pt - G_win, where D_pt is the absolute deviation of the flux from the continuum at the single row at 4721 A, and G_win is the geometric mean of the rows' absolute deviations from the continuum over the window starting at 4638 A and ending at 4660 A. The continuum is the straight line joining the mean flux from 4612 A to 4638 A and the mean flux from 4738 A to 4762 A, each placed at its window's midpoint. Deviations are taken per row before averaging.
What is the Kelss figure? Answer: 0.16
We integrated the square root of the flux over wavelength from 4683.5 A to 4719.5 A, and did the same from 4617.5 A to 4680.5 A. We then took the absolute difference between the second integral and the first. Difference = 50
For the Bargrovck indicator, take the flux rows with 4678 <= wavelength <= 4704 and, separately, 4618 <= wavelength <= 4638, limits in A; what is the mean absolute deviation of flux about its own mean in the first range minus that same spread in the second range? 0.13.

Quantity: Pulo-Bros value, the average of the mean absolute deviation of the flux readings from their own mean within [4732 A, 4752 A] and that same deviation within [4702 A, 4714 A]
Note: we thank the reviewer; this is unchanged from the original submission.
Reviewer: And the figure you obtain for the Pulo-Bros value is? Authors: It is 0.14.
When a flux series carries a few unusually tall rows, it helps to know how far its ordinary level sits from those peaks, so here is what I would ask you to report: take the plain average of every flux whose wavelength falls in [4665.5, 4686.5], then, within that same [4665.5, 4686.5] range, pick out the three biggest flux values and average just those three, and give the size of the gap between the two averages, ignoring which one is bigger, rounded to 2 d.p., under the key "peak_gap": 0.33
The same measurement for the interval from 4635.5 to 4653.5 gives 0.25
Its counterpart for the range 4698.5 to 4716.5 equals 0.17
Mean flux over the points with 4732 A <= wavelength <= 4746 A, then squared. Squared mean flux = 11.0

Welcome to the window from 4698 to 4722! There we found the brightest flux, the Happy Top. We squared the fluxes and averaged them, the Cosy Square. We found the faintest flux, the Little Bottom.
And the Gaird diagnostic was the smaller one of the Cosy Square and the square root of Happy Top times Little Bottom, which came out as 3.4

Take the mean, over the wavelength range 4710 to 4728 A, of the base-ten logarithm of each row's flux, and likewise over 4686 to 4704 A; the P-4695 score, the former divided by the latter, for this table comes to 1.00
